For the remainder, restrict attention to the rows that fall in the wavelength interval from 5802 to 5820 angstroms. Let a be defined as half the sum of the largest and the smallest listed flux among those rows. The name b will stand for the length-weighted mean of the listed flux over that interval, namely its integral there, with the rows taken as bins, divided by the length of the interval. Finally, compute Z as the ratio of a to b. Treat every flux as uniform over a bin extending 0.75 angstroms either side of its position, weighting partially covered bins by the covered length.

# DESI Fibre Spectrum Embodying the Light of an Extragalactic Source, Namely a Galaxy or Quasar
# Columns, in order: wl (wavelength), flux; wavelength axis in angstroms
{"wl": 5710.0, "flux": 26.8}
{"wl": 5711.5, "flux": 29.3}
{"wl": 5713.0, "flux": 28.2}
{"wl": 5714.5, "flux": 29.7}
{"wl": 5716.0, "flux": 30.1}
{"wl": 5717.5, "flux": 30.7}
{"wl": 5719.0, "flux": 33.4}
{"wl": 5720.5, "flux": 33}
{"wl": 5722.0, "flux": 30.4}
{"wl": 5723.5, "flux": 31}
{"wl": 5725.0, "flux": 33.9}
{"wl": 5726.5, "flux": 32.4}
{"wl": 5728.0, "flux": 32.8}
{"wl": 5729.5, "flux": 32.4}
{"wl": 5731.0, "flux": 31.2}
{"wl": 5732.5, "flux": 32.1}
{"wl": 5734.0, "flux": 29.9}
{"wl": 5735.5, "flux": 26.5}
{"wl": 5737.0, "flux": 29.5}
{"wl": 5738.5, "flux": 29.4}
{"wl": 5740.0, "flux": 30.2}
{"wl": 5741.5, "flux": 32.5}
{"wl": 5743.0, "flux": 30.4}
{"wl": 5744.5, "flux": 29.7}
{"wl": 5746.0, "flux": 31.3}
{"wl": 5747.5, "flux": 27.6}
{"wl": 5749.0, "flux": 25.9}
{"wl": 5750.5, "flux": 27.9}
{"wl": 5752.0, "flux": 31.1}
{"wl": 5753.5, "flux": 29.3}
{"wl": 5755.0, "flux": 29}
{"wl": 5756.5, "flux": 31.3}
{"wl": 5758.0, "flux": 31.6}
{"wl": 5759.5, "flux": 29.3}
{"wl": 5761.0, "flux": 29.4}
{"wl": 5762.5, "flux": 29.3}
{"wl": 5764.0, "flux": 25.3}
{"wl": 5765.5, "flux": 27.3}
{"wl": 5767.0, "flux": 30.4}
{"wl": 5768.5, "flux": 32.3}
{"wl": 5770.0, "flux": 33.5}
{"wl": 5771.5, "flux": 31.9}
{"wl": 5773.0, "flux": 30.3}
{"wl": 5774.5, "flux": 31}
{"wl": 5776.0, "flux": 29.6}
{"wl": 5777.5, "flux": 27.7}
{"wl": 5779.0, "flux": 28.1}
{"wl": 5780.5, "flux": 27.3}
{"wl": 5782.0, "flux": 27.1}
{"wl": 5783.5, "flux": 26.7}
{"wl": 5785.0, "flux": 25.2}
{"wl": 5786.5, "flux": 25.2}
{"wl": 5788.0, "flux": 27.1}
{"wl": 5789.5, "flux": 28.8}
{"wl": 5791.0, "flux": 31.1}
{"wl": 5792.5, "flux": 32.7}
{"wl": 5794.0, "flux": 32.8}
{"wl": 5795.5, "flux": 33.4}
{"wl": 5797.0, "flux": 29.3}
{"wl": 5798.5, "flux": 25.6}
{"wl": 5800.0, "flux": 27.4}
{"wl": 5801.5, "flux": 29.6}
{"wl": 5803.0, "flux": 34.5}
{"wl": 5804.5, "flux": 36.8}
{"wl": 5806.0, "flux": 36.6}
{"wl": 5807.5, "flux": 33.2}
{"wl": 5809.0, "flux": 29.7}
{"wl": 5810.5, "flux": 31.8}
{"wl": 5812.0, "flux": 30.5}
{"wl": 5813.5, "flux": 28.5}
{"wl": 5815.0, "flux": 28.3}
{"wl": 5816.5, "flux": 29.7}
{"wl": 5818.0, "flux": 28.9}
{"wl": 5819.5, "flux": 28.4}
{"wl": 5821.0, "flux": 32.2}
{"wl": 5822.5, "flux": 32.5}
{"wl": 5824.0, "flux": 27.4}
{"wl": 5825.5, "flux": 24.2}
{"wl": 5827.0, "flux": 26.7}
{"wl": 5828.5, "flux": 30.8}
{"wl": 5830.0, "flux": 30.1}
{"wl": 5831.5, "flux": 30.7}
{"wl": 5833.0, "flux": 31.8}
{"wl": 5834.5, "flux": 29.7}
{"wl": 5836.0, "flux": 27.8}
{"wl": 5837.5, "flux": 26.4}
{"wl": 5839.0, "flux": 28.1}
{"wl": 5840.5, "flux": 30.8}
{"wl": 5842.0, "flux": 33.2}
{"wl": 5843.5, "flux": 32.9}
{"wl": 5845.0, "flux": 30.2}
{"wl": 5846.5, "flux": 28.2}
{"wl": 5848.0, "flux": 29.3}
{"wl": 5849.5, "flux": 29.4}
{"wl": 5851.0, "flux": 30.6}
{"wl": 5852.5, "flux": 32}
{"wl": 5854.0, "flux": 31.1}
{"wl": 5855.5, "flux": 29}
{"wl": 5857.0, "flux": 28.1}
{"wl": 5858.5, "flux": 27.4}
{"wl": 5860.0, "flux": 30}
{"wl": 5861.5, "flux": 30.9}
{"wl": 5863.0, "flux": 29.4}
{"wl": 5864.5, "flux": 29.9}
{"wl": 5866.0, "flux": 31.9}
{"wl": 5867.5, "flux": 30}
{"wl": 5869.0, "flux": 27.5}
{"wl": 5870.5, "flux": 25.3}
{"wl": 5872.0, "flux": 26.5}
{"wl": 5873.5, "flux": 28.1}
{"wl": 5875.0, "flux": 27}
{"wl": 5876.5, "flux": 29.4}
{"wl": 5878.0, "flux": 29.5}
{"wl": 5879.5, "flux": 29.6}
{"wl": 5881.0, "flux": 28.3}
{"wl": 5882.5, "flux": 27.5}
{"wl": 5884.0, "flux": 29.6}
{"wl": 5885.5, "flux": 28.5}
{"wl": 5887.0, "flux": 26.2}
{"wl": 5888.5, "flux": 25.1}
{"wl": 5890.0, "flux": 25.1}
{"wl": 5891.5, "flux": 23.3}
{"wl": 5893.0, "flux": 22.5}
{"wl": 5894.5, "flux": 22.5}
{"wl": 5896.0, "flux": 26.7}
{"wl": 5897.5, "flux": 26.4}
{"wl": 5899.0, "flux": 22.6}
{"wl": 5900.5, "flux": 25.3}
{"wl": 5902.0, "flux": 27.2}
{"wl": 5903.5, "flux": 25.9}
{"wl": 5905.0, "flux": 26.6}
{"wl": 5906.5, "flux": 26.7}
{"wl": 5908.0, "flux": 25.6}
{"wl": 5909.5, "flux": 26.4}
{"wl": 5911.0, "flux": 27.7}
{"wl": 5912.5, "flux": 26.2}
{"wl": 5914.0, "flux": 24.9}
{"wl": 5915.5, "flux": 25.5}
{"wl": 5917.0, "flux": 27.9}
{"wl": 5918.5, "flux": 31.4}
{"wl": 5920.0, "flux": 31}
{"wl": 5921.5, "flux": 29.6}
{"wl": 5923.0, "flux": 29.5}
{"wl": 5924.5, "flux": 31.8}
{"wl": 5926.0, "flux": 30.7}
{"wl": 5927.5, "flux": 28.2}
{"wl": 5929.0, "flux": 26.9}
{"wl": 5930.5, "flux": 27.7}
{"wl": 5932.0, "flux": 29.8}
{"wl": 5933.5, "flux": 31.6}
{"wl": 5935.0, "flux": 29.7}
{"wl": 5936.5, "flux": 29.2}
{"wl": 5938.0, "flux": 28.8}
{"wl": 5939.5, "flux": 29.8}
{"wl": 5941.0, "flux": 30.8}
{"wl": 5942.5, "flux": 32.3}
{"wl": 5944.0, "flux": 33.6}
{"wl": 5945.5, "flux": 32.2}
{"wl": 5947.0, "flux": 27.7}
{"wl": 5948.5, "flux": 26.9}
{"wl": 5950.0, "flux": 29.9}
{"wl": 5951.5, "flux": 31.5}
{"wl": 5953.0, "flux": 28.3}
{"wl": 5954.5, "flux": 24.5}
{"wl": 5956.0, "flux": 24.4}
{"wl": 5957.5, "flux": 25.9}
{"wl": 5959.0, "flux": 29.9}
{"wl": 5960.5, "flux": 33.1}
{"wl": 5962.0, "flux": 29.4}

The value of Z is 1.04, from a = 33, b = 31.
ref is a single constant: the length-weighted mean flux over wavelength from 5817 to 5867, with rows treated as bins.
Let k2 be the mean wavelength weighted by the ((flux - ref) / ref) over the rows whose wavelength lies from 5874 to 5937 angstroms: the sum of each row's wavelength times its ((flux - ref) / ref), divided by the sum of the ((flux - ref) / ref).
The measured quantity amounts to 5898.7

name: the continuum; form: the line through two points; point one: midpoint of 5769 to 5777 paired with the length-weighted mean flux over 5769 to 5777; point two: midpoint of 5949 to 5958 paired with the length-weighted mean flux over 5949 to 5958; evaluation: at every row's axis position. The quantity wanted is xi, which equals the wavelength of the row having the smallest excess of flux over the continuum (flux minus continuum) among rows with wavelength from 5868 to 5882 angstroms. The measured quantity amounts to 5870.5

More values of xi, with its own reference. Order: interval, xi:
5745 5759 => 5749.0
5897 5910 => 5899.0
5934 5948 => 5947.0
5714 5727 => 5714.5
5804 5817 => 5815.0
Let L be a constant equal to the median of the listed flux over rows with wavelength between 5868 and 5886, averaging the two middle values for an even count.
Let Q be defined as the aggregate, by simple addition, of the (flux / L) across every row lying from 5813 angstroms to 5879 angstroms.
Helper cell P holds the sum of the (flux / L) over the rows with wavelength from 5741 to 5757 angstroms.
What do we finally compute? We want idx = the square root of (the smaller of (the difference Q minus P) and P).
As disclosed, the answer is 3.4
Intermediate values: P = 11.6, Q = 46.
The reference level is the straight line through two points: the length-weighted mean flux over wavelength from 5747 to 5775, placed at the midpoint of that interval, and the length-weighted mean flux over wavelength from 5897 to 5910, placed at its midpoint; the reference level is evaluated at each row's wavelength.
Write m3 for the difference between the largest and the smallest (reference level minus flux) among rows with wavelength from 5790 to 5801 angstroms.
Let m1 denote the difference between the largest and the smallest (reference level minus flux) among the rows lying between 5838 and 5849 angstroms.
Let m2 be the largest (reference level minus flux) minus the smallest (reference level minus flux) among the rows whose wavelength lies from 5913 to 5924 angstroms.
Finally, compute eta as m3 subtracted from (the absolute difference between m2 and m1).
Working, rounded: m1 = 5.2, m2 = 6.6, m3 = 7.7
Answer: -6.3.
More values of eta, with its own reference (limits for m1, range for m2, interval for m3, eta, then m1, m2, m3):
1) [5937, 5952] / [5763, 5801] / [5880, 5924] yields -7.2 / 6.6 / 8.9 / 9.6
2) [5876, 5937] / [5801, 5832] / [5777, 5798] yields -6.6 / 10.2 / 12.0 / 8.5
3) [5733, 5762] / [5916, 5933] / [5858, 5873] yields -4.9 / 6.4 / 4.8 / 6.5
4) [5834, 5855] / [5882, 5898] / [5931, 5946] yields -4.9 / 6.9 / 6.9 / 5.0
